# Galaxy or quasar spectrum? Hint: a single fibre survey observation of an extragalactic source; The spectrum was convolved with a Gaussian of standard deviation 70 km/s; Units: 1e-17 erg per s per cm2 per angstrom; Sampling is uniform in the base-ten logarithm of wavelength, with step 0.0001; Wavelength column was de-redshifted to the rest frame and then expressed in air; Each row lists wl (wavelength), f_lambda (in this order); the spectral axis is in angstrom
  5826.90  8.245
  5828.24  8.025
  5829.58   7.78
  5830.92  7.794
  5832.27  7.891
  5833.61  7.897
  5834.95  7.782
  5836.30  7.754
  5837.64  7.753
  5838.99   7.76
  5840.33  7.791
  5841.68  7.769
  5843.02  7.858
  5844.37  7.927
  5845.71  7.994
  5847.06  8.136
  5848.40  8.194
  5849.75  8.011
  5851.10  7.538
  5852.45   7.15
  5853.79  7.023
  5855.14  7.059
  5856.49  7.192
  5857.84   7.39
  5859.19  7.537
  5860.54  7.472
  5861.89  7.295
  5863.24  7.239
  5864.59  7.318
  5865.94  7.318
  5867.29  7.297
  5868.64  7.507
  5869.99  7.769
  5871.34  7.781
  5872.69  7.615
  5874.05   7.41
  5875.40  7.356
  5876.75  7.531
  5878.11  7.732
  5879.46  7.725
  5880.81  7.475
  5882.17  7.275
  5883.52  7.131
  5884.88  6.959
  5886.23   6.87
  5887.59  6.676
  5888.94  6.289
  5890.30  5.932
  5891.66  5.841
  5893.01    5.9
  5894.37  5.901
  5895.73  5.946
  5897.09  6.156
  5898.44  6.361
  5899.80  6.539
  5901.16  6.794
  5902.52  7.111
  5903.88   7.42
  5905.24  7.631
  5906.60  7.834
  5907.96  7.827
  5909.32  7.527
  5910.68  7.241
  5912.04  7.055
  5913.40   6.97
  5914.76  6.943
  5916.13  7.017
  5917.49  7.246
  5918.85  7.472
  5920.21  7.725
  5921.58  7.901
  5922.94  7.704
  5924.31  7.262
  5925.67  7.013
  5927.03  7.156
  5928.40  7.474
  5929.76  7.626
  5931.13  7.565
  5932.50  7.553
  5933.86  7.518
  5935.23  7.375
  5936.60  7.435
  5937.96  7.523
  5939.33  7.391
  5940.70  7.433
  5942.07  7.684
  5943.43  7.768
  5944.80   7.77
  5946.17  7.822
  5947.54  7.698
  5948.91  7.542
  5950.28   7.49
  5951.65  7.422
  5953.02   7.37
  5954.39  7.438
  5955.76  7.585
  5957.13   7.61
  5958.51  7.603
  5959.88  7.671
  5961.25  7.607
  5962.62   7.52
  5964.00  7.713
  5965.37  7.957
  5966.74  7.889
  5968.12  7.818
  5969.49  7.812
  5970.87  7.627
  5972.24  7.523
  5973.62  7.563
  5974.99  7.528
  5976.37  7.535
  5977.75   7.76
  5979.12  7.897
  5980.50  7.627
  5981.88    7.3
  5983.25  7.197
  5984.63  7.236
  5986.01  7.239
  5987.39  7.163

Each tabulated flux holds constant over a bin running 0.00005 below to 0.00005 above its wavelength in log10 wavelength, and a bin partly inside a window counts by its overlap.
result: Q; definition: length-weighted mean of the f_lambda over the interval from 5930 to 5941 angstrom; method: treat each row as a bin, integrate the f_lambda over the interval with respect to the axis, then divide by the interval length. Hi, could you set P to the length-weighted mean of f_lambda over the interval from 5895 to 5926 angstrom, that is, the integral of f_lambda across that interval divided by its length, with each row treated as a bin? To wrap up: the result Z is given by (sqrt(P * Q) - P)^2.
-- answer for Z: 0.024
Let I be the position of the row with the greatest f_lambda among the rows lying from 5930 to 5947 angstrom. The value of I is 5946.17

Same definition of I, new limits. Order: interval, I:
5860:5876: 5871.34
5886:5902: 5886.23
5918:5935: 5921.58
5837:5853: 5848.40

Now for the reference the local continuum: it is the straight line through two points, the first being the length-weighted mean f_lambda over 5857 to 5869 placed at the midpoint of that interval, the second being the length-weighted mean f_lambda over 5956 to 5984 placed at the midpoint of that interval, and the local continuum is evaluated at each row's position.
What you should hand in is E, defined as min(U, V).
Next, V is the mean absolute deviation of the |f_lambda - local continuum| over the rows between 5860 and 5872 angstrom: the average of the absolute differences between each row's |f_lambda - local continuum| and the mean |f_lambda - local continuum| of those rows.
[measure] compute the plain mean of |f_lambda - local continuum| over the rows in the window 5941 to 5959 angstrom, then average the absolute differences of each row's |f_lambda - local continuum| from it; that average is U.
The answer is 0.070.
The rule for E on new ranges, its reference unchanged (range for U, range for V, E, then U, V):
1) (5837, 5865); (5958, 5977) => 0.069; 0.22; 0.069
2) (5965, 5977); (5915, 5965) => 0.074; 0.07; 0.101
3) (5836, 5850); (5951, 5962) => 0.077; 0.13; 0.077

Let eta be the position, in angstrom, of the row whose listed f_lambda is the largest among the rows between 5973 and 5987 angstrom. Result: 5979.12 angstrom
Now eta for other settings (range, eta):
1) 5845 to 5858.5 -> 5848.40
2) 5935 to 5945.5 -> 5944.80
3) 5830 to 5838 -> 5833.61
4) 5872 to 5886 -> 5878.11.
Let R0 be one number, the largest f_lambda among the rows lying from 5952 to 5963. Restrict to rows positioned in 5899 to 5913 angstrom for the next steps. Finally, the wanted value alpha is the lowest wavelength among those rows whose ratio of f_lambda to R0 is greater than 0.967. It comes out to 5903.88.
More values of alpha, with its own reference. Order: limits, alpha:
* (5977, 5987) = 5977.75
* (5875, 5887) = 5876.75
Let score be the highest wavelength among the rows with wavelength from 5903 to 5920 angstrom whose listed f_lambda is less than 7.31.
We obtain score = 5917.49 angstrom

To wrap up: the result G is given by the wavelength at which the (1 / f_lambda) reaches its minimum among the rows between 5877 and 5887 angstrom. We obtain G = 5878.11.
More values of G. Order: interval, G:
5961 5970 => 5965.37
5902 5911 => 5906.60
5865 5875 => 5871.34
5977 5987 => 5979.12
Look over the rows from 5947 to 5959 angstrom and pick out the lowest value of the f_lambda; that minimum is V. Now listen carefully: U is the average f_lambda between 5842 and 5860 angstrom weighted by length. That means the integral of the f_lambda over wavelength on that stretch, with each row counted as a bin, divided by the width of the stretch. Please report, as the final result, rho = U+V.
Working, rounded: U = 7.62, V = 7.37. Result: 15.0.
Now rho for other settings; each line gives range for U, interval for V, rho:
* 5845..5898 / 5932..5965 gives 14.5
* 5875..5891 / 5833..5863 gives 14.1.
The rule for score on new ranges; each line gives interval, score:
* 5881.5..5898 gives 5897.09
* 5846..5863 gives 5861.89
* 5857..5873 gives 5867.29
